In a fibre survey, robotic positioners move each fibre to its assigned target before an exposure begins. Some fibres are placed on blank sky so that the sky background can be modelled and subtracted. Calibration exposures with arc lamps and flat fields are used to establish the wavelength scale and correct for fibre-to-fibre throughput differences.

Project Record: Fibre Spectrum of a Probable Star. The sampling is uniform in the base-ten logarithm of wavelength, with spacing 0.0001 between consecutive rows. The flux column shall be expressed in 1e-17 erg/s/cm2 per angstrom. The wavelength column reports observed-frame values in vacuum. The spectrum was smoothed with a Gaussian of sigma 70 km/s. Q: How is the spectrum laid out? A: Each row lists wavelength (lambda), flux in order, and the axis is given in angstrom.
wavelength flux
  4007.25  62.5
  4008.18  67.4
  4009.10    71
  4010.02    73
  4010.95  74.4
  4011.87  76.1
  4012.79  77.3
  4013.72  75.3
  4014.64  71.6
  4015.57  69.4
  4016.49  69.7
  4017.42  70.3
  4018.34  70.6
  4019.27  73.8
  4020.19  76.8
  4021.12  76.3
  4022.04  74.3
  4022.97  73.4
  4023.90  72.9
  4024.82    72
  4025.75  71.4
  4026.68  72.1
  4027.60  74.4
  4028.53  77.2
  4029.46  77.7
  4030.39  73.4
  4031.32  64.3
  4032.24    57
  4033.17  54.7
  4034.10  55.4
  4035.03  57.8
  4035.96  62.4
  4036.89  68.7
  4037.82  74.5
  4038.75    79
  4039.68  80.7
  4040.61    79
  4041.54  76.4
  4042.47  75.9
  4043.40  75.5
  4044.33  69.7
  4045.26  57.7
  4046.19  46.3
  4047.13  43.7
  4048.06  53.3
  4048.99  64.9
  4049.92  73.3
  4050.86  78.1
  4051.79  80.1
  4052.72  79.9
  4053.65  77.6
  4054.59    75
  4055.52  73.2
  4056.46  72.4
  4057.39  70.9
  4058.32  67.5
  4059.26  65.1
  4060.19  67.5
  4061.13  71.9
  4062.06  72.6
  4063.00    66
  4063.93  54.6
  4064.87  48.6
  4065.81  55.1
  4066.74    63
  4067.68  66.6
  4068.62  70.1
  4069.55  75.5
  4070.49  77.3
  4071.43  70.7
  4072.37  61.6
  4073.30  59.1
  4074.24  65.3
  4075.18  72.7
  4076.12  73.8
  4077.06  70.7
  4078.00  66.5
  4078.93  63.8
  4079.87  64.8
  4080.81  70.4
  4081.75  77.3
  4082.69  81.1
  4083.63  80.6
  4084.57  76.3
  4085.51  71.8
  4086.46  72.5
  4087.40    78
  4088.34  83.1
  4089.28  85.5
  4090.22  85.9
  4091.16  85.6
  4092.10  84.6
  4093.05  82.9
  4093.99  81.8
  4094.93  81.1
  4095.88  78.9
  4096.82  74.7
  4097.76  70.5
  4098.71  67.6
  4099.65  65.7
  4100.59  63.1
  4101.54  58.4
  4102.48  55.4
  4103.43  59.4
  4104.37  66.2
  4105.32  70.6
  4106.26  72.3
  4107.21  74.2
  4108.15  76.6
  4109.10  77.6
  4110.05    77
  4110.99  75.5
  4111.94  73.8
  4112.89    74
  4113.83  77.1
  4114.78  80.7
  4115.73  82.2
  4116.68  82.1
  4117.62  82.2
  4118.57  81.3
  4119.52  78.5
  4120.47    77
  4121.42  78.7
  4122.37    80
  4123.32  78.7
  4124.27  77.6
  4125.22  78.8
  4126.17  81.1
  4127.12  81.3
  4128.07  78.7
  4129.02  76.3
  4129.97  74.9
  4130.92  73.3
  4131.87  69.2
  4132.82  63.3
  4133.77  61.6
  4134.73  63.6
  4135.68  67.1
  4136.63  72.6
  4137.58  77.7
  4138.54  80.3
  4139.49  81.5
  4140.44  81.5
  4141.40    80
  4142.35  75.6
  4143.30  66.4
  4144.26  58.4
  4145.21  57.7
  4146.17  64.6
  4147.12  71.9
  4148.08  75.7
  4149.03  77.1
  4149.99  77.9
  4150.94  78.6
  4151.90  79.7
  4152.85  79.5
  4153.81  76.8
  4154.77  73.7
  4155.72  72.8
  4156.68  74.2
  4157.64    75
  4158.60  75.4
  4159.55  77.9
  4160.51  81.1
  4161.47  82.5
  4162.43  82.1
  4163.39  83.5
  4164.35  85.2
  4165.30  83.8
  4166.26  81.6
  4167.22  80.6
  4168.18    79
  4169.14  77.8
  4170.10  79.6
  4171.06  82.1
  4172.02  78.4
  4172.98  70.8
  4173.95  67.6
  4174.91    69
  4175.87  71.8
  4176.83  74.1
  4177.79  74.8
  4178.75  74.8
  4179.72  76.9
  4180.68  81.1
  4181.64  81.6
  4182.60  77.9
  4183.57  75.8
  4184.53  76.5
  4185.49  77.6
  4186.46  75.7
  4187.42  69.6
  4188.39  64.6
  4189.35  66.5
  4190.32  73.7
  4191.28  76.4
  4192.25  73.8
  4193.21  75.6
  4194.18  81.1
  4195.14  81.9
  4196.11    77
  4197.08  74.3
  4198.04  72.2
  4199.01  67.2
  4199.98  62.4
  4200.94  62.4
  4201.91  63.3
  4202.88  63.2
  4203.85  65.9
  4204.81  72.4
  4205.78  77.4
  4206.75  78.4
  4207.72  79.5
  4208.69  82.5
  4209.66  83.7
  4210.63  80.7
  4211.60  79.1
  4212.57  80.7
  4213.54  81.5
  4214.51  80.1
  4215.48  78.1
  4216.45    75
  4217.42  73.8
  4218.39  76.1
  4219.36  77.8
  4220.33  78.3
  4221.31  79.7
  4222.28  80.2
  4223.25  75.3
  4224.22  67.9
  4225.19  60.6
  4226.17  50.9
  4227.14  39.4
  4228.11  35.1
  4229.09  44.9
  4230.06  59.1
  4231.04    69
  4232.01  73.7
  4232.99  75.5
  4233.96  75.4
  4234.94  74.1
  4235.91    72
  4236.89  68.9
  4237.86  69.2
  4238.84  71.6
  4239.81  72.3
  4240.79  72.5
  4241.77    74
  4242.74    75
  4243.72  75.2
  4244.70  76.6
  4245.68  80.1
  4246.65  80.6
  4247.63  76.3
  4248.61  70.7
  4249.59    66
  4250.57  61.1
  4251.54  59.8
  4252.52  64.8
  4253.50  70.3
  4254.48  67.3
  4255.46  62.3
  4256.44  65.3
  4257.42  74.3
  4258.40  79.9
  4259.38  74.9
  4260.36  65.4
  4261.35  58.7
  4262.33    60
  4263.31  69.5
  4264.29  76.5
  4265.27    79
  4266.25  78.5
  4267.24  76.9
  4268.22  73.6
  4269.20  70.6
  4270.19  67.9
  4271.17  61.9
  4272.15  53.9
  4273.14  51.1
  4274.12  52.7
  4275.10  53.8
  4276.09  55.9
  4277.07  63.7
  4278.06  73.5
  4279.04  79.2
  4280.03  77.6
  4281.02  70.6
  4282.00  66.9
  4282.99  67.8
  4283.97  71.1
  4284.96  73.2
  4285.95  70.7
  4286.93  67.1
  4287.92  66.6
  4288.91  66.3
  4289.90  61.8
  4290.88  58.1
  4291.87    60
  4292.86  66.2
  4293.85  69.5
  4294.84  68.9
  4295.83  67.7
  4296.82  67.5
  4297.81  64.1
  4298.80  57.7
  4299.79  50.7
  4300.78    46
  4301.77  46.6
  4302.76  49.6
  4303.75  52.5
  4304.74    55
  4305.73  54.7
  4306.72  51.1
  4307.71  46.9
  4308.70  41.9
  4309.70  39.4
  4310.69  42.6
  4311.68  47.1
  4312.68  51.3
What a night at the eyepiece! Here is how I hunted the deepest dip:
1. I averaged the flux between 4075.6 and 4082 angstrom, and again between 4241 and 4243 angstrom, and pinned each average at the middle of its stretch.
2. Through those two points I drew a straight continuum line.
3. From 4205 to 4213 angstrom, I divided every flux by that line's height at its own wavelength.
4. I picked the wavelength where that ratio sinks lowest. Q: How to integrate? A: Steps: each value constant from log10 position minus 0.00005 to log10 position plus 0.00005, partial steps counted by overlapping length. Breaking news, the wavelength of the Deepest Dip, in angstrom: 4205.78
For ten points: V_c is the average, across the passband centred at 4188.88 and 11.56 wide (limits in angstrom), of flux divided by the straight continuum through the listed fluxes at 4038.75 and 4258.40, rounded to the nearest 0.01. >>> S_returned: 0.93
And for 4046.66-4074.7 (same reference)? 0.85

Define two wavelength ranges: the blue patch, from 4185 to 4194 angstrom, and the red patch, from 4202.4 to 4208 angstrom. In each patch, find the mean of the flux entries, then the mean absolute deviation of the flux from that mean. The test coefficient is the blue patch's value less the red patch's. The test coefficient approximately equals -1.8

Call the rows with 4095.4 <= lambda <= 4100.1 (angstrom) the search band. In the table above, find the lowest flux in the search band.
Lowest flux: 65.7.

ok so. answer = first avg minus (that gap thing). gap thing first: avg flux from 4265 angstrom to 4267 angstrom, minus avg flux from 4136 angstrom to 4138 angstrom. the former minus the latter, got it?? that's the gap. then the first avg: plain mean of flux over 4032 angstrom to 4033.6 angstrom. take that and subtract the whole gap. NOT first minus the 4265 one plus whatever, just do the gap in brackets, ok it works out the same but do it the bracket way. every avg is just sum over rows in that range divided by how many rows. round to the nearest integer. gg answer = 52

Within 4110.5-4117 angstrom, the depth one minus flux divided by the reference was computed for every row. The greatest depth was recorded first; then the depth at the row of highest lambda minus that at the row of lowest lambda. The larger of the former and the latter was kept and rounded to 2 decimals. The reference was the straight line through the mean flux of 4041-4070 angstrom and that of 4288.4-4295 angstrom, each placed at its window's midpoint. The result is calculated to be -0.10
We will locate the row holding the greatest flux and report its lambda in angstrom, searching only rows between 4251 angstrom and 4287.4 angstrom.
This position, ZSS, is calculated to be 4258.40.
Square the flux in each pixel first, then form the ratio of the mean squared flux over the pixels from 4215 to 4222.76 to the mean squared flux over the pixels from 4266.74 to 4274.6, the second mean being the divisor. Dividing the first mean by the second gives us 1.45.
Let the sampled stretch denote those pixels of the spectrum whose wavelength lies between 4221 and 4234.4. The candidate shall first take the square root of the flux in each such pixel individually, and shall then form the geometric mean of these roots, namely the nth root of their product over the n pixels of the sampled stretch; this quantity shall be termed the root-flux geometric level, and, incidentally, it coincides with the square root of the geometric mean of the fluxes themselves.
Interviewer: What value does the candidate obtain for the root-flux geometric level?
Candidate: 7.83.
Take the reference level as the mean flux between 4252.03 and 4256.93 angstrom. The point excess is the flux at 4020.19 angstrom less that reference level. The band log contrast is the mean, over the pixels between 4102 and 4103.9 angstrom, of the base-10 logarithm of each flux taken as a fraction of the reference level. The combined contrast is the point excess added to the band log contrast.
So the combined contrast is 11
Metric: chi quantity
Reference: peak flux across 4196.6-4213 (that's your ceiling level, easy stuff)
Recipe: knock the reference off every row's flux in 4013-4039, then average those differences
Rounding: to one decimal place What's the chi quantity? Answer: -13.5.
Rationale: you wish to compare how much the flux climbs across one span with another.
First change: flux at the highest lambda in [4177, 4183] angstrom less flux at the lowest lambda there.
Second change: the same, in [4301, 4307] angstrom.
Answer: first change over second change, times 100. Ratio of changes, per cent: 69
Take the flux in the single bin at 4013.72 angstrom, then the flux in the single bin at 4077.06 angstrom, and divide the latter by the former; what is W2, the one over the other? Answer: 0.94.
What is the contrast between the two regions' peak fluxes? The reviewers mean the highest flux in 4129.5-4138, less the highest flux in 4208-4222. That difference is -6.0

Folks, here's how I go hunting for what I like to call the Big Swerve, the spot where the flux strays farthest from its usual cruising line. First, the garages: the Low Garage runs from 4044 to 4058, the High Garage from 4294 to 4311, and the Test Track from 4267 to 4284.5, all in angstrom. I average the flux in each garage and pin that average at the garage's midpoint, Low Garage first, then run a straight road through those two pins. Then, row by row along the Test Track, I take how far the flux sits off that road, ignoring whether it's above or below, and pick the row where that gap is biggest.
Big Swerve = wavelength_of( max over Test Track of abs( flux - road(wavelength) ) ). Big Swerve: 4279.04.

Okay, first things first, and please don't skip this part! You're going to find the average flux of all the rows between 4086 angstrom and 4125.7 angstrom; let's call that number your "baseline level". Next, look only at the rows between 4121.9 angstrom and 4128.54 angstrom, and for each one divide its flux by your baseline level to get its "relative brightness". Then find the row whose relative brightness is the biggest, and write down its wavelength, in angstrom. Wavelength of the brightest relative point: 4127.12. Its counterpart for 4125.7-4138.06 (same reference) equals 4127.12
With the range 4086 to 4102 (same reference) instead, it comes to 4090.22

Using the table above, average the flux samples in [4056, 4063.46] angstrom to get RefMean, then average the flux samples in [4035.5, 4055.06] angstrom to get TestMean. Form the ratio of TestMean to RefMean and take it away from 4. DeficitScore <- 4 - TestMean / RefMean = 2.99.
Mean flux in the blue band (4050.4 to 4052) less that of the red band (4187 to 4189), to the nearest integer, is 12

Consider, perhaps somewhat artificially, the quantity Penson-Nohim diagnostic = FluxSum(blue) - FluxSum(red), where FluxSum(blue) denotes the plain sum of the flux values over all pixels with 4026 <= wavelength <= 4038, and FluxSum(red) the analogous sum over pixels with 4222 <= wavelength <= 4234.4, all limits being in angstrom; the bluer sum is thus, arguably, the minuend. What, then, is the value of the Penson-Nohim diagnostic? 63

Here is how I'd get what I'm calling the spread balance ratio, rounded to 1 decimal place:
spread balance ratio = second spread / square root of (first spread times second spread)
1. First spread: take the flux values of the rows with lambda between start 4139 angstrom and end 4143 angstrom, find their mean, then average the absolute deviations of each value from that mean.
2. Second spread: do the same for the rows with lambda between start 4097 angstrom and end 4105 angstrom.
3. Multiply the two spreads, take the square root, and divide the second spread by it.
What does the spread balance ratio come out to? 1.4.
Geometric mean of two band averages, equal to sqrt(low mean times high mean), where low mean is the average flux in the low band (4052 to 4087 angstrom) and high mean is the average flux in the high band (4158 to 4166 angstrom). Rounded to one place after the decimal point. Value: 75.2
